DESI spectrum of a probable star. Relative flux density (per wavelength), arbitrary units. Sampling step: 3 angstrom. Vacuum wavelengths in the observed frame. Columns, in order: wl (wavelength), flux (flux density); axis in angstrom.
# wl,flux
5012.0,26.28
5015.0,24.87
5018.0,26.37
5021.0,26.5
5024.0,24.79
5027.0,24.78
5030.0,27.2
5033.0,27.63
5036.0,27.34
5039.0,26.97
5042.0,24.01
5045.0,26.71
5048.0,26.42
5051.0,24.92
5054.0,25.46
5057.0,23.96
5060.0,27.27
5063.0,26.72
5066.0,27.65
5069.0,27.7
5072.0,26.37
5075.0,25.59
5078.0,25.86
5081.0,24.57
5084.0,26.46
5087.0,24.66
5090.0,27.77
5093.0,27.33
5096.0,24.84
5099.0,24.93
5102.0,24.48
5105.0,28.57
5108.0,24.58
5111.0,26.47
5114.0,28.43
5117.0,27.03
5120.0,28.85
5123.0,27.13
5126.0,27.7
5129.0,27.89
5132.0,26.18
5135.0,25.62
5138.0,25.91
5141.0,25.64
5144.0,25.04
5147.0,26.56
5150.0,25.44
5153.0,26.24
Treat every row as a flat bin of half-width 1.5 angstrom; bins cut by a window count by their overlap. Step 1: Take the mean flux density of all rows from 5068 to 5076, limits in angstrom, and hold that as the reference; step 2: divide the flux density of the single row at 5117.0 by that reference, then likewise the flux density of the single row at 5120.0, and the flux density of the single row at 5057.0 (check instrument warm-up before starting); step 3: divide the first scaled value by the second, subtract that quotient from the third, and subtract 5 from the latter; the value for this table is -5.03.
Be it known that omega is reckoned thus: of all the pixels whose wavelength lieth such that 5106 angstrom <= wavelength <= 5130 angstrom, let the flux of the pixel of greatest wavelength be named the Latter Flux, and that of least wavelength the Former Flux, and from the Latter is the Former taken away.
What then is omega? 3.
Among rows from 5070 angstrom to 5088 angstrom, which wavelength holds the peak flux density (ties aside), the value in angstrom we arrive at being 5084.0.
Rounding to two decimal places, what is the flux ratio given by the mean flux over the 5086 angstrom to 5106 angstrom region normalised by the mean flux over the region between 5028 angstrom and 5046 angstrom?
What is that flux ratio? 0.98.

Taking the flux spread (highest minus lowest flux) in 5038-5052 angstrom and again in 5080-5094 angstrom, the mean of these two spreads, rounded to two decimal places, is 3.08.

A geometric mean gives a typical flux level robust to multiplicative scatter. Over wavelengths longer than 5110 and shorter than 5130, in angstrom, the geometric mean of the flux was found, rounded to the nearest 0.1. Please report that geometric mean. 27.6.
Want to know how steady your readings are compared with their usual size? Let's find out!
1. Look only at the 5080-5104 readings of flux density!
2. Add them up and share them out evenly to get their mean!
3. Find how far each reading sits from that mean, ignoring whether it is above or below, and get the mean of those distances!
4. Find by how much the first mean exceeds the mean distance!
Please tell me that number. 24.5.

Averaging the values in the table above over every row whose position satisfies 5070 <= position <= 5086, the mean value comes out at 25.8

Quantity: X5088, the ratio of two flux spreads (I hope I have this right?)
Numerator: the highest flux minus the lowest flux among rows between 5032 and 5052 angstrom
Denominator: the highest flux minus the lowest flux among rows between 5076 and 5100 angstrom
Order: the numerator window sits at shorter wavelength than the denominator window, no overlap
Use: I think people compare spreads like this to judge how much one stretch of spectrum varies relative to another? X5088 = 1.13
